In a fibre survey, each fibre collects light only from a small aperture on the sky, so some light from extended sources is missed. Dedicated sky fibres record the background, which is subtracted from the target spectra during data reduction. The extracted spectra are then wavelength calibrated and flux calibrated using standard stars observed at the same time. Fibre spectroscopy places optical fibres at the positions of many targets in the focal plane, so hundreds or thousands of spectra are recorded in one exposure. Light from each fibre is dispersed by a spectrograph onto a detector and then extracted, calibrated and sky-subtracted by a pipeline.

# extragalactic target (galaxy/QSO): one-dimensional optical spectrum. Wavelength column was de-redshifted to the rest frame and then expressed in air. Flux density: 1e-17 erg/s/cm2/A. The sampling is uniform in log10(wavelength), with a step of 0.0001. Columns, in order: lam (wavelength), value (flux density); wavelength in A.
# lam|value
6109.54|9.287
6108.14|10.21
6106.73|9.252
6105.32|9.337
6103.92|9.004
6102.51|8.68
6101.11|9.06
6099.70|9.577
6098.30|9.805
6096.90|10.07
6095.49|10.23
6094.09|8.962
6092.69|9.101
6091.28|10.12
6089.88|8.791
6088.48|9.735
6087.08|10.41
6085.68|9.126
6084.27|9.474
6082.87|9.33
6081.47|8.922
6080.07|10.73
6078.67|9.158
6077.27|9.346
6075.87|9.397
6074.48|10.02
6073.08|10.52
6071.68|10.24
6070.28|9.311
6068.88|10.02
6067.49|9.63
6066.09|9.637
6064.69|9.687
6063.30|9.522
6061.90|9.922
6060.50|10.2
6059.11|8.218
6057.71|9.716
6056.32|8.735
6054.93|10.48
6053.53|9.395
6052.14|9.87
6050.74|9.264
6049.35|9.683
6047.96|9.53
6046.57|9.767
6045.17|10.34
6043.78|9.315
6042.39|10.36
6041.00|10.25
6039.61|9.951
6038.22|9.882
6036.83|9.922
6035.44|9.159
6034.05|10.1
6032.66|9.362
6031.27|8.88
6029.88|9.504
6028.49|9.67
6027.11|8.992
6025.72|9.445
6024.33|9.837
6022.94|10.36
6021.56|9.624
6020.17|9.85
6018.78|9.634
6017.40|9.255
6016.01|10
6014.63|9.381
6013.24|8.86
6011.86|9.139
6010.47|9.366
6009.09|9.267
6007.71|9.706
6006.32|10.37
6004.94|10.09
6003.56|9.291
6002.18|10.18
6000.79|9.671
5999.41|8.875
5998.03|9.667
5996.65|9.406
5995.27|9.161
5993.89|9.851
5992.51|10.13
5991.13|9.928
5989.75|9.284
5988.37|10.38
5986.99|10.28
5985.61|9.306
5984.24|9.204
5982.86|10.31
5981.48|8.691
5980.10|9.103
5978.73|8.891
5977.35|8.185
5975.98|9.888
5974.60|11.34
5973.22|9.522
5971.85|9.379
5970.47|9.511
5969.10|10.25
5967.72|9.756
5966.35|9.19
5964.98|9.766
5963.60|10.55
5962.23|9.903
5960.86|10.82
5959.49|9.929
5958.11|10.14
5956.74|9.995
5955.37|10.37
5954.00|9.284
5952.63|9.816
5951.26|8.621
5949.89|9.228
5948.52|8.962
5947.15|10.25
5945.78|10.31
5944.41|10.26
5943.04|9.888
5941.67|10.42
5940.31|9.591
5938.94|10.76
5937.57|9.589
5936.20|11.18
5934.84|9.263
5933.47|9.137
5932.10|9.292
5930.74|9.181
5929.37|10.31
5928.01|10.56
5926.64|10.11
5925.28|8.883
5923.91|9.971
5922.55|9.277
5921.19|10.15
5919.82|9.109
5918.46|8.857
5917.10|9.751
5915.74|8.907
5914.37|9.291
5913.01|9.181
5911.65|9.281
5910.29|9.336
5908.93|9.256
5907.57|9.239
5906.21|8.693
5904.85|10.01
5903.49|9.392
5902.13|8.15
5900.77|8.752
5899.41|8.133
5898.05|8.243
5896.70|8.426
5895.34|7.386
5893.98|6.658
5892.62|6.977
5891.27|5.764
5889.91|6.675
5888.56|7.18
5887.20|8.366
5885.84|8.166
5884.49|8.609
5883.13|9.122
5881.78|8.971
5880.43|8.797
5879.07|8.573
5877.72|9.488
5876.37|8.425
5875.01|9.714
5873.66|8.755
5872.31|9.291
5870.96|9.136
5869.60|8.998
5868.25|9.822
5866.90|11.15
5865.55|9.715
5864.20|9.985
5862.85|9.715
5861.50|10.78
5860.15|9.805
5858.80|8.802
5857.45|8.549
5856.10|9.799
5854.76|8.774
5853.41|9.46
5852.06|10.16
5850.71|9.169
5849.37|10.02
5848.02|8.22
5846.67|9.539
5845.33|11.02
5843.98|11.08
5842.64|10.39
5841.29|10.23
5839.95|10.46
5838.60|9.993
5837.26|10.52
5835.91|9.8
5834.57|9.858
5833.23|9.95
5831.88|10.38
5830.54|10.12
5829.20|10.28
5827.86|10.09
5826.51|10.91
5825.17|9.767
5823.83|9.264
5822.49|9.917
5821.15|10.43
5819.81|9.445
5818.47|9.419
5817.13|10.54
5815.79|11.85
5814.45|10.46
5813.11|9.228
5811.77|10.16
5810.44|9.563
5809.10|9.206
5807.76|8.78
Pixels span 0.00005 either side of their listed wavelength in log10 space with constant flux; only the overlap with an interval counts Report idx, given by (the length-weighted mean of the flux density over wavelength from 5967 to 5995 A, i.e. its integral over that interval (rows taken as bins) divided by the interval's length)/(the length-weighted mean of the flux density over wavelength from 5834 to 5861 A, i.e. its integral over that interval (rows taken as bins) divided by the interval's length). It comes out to 0.99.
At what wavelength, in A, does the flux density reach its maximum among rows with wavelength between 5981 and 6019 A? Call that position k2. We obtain 5988.37 A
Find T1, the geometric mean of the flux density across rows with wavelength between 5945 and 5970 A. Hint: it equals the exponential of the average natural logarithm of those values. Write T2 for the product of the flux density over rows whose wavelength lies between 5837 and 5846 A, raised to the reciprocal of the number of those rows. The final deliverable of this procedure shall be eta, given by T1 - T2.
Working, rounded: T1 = 9.82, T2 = 10.52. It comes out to -0.7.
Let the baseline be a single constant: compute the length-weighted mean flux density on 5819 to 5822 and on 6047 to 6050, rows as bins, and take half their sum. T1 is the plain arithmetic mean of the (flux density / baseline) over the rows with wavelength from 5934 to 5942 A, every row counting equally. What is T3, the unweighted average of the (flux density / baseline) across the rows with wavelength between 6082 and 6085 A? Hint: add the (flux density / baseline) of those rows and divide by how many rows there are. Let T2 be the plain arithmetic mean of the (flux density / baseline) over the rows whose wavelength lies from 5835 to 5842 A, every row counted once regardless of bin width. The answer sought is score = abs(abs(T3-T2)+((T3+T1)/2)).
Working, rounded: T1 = 1.037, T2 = 1.04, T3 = 0.96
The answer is 1.08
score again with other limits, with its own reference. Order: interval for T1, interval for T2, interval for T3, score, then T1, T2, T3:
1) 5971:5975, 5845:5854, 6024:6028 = 1.02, 1.031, 0.99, 0.96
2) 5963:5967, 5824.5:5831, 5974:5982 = 1.07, 1.006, 1.05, 0.96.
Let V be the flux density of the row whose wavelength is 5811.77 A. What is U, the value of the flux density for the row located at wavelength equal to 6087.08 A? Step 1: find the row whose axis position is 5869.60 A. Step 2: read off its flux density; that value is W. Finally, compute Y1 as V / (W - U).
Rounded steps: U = 10.41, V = 10.16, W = 8.998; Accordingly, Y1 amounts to -7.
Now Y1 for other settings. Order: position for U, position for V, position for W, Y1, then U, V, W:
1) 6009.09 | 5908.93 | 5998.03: 23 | 9.267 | 9.256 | 9.667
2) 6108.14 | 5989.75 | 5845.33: 11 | 10.21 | 9.284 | 11.02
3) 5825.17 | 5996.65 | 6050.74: -19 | 9.767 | 9.406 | 9.264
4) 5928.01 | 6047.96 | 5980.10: -7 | 10.56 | 9.53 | 9.103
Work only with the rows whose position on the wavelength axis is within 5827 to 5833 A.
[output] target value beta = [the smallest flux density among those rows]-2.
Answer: 8.1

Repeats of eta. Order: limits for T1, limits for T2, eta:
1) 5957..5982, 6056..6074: 0.1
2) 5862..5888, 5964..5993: -0.4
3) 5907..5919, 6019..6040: -0.4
